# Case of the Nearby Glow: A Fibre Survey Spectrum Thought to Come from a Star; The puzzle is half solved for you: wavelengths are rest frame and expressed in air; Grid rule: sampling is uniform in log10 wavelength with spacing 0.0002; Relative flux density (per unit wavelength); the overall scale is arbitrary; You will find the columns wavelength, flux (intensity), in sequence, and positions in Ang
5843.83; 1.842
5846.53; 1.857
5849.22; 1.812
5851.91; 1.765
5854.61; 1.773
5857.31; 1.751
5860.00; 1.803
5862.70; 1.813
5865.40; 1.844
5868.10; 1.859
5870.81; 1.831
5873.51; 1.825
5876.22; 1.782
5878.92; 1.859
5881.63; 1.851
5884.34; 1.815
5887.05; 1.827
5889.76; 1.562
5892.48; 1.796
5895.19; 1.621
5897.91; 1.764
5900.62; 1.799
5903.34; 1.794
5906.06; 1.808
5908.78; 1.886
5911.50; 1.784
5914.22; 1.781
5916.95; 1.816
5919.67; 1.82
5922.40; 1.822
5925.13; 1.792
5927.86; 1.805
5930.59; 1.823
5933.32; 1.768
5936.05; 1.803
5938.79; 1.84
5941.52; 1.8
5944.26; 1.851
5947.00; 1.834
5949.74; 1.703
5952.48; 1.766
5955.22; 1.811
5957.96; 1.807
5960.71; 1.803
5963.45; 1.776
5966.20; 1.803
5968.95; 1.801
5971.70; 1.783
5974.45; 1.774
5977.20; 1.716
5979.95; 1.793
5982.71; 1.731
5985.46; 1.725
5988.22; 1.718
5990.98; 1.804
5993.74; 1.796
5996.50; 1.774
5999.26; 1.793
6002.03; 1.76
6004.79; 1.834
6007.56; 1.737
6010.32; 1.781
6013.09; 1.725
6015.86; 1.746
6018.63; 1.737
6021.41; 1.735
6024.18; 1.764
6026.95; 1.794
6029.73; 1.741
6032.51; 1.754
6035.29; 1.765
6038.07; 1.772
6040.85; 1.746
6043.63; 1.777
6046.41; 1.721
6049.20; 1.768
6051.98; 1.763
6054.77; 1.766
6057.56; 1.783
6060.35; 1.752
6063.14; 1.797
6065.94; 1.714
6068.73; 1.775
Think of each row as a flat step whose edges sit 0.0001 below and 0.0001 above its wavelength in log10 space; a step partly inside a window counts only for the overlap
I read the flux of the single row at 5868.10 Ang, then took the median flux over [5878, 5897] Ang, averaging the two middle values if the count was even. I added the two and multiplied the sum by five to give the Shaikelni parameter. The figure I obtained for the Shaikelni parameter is 18.37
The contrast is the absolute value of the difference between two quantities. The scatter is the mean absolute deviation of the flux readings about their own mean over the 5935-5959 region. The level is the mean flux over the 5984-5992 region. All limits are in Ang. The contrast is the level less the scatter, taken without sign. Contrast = 1.72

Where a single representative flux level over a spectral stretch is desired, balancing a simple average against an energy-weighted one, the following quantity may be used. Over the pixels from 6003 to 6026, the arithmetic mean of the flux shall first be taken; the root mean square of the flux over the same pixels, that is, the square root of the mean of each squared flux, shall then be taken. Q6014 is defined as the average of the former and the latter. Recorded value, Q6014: 1.76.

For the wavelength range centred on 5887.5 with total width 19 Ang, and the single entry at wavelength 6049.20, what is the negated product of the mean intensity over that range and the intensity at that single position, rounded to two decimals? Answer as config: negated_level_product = -3.11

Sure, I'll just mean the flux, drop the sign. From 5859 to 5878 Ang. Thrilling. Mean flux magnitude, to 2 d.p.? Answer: 1.82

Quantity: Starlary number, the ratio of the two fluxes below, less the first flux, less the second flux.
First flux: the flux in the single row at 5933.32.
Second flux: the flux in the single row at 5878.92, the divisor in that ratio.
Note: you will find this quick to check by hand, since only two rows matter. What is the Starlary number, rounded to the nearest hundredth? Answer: -2.68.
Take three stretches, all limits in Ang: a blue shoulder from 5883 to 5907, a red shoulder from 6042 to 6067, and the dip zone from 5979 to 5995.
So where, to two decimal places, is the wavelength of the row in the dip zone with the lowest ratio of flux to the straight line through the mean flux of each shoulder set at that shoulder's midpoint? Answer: 5988.22 Ang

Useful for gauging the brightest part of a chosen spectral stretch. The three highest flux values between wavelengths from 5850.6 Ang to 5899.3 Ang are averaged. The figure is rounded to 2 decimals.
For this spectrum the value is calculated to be 1.86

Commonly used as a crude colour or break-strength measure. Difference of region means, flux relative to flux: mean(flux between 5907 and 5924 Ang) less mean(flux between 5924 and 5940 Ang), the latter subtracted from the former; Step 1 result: 0.013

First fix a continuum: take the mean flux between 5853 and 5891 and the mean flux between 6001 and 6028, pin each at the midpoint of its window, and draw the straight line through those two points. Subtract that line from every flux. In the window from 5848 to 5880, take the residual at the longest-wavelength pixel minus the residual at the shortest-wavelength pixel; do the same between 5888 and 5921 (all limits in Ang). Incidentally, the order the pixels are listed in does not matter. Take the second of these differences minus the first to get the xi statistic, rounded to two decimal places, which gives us 0.21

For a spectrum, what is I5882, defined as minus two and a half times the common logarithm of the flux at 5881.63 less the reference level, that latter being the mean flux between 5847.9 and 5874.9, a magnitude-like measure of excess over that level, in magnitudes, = 3.4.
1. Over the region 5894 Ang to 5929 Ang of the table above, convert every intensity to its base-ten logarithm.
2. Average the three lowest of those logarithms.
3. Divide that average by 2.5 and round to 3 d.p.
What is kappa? 0.094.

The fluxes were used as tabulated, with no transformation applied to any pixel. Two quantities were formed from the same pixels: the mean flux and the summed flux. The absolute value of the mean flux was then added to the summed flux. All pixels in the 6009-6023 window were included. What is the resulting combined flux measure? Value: 10.5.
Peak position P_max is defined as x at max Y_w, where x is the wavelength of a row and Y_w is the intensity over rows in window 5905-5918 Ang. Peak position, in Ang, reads 5908.78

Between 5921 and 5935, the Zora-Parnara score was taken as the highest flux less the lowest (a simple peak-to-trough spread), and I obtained 0.055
